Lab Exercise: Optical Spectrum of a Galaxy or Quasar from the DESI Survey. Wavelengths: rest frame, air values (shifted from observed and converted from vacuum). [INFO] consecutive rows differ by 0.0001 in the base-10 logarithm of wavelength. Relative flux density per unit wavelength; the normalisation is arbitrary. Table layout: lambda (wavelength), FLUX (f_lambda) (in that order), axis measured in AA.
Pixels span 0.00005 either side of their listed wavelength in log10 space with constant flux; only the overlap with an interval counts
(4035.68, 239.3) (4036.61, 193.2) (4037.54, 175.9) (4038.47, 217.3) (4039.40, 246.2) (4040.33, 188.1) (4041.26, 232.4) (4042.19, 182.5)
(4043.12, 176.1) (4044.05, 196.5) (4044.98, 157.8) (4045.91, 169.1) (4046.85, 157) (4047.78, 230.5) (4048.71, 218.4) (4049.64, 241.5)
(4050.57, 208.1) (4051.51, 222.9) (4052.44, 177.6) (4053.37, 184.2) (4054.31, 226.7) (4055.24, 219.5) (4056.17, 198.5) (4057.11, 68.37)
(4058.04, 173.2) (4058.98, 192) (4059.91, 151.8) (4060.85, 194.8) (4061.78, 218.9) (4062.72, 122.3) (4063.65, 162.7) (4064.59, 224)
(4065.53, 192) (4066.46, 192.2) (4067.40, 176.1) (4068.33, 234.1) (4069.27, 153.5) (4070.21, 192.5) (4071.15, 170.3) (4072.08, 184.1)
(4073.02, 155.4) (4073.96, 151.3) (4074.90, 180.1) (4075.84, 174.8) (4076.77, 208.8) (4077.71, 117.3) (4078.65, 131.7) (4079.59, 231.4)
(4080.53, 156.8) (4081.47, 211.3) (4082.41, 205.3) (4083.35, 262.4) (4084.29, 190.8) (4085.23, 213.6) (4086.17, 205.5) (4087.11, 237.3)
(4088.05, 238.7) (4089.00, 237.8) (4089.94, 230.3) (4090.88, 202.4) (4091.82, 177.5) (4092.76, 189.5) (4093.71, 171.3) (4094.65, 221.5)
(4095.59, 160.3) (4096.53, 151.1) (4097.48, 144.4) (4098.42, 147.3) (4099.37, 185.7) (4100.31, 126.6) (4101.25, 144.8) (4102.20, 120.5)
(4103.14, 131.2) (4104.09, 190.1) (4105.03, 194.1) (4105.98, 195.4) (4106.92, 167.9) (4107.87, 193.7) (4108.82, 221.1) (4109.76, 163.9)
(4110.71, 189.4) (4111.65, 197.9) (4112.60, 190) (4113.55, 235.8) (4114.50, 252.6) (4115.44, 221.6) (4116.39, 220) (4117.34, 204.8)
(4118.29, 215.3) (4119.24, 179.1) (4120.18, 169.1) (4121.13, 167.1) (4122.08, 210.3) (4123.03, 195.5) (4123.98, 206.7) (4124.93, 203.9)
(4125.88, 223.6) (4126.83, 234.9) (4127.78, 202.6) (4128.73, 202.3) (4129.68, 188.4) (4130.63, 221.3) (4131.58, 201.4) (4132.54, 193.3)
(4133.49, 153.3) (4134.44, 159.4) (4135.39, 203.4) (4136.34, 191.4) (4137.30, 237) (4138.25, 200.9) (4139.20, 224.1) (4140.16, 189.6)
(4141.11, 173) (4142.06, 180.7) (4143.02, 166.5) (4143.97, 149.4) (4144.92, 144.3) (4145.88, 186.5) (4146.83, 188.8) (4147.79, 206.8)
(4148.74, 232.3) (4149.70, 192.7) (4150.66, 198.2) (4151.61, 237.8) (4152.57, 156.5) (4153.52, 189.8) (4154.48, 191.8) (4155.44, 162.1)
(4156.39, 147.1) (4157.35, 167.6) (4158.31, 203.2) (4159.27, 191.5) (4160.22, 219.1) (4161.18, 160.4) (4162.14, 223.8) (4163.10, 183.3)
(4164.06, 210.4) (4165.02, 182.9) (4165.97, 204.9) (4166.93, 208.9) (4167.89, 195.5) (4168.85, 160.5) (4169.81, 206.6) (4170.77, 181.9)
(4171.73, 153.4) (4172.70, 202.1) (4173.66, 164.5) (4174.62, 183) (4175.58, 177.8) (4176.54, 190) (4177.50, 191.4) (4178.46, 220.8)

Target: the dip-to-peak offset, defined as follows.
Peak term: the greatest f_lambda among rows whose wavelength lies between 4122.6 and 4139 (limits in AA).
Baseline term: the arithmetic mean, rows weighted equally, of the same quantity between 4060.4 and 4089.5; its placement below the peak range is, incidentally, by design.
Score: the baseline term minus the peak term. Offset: -46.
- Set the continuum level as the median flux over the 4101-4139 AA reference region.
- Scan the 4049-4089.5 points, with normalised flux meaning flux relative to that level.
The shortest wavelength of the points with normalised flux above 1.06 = 4049.64 AA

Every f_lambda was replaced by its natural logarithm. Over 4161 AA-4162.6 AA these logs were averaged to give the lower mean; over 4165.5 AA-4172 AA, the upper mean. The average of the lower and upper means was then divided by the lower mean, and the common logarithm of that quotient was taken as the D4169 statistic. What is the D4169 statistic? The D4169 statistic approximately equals -0.001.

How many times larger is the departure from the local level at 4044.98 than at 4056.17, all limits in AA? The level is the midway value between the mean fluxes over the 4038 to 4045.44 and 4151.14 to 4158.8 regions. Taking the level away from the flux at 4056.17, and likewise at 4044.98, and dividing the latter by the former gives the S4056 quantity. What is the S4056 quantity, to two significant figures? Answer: -4.3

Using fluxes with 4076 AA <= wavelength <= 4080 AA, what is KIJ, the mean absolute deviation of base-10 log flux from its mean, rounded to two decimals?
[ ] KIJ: 0.12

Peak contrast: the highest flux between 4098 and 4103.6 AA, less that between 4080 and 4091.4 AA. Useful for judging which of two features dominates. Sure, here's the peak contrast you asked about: -77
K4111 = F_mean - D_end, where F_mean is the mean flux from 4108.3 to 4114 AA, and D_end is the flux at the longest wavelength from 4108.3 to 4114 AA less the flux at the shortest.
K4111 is 185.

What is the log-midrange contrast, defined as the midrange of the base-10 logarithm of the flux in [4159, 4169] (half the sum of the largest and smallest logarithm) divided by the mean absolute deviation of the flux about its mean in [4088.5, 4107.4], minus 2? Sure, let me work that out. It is -1.918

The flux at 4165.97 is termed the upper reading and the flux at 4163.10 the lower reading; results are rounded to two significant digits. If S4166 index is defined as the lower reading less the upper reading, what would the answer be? -22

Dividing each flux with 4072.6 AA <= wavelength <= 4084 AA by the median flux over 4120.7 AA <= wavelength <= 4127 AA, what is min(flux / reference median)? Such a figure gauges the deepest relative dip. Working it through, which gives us 0.57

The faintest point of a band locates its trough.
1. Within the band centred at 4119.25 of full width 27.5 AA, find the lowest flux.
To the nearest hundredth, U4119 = 163.90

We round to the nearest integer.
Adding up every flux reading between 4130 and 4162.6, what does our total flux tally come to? 6445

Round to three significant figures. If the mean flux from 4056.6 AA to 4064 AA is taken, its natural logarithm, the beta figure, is 5.08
